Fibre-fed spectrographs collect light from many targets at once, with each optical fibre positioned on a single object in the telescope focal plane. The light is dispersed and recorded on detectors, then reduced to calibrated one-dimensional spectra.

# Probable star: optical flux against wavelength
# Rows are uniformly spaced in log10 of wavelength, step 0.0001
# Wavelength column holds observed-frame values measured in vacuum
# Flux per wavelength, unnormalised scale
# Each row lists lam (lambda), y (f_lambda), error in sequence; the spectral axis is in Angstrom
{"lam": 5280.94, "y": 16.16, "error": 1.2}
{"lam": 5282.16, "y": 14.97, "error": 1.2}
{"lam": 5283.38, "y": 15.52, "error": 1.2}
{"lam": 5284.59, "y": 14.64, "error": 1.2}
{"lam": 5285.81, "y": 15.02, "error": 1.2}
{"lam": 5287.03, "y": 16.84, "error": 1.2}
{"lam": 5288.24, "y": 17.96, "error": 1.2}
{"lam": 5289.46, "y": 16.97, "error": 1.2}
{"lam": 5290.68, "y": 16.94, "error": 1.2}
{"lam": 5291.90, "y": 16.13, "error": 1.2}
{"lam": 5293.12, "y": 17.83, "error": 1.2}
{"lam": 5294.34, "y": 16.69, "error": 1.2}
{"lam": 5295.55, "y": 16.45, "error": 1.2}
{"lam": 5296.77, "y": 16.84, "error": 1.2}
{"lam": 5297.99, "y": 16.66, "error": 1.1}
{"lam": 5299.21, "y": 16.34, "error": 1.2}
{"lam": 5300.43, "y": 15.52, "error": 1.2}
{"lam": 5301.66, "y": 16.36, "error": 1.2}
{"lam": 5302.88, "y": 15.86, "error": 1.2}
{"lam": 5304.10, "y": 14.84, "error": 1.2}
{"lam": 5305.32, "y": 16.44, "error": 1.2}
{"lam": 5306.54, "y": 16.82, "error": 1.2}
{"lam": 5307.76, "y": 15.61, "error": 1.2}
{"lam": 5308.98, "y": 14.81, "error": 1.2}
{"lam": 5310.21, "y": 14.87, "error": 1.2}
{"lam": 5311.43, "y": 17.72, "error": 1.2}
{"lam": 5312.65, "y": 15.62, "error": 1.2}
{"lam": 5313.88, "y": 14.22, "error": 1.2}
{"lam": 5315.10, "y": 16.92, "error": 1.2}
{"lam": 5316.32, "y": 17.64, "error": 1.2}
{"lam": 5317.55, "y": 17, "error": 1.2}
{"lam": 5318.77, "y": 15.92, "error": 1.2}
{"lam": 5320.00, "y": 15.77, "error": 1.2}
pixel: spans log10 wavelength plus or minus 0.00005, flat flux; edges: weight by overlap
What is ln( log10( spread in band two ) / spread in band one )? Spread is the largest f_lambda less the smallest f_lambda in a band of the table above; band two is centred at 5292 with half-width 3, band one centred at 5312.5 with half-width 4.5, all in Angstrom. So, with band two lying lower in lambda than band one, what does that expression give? -2.72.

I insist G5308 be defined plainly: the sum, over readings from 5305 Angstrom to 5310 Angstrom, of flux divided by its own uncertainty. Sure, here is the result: 53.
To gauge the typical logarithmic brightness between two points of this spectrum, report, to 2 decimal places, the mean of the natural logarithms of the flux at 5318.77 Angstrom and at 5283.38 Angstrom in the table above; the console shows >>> 2.75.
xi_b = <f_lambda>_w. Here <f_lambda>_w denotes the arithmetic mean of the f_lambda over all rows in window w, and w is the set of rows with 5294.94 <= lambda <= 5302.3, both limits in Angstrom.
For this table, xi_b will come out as 16.4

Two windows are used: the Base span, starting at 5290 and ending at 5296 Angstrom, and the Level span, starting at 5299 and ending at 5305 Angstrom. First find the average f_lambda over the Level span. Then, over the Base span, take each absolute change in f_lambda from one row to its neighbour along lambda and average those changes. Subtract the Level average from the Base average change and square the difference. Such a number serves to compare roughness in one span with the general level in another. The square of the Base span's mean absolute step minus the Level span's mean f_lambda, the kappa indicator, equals 219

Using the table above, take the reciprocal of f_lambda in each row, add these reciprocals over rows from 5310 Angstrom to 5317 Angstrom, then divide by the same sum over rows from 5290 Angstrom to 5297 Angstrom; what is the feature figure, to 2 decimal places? 1.05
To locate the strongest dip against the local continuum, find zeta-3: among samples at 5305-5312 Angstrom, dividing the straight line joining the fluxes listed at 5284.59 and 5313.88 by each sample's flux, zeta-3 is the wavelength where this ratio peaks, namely 5308.98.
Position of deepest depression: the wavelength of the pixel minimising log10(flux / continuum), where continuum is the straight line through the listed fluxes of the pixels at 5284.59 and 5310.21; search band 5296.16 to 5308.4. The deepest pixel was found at 5304.10 Angstrom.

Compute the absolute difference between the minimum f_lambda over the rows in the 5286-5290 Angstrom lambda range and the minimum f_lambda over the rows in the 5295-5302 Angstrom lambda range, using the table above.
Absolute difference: 1.3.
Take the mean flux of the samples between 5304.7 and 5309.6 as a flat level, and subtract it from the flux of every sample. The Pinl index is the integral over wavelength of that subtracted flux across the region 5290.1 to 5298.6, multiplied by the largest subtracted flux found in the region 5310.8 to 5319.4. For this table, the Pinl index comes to 13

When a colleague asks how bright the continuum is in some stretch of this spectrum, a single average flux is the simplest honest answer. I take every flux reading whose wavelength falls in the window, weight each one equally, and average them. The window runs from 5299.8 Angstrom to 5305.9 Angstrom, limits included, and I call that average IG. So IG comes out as 15.8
